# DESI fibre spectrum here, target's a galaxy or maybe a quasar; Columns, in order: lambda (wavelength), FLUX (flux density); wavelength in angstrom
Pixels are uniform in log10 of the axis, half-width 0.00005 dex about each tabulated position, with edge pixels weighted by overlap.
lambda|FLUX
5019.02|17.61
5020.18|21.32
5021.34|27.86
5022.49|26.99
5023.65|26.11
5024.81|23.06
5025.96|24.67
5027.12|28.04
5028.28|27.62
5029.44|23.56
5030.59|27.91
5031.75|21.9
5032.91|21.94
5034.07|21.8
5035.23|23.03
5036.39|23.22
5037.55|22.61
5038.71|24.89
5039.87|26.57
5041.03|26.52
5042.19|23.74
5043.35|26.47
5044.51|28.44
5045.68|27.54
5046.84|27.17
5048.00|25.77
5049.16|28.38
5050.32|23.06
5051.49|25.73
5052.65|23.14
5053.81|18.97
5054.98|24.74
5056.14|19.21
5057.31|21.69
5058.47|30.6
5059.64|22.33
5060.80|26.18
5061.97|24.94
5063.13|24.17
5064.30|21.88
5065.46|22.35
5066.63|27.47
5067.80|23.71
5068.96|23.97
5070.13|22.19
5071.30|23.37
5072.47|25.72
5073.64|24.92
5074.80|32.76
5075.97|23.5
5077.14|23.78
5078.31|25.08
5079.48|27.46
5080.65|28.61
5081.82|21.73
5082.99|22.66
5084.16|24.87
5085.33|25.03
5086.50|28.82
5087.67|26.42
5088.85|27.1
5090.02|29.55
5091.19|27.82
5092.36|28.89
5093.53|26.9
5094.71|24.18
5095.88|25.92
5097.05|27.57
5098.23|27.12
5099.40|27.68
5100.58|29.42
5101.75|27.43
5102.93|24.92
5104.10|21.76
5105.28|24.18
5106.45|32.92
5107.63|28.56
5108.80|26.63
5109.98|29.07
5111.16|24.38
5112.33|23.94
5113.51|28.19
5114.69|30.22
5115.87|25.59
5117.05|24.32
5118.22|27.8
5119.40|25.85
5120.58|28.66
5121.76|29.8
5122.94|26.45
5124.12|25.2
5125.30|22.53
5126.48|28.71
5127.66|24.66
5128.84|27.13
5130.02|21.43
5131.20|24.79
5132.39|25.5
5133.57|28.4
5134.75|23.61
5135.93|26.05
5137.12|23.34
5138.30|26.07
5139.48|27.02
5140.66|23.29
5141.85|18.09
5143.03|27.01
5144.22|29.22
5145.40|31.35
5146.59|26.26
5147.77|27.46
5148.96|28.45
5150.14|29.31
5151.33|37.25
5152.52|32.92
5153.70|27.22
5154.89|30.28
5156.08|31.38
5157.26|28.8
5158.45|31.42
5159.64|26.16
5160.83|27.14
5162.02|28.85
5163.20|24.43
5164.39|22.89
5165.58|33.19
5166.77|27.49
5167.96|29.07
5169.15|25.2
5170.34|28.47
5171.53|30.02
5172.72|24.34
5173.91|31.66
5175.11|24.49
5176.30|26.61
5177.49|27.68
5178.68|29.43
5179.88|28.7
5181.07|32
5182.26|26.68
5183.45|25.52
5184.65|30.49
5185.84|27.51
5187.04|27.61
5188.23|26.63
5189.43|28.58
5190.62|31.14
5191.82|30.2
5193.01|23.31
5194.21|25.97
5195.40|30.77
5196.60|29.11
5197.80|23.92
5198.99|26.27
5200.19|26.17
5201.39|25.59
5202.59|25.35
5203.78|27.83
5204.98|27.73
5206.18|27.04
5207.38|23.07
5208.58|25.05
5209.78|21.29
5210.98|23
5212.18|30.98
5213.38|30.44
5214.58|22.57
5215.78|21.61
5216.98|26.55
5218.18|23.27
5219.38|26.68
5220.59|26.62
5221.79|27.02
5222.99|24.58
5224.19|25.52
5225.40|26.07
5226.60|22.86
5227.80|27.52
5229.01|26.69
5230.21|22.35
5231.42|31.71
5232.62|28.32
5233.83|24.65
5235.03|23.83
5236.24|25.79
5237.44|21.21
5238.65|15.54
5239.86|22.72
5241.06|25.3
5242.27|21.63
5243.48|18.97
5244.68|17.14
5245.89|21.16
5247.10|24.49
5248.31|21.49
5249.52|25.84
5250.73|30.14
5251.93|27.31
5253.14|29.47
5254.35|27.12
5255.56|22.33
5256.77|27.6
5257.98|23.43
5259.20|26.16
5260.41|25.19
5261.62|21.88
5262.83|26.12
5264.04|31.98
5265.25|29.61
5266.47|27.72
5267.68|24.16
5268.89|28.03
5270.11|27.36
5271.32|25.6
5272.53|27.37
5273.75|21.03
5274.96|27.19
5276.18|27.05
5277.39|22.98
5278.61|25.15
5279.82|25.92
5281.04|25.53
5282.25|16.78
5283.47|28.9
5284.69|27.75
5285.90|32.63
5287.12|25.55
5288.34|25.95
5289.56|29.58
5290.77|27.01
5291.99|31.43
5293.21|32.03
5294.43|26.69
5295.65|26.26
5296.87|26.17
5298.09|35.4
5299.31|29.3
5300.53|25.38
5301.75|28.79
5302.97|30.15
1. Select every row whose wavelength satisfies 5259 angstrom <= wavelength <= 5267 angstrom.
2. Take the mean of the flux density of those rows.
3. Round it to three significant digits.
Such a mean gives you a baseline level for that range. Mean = 27.0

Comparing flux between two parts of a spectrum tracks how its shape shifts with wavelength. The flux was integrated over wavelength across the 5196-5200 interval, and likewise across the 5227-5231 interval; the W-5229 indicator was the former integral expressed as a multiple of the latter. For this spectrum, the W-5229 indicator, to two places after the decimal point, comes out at 1.03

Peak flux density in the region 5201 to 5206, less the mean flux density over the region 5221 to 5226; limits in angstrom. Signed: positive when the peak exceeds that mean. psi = 2.0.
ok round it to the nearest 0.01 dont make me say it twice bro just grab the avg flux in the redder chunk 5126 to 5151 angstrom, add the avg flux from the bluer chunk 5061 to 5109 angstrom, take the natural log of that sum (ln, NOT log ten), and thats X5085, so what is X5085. 3.95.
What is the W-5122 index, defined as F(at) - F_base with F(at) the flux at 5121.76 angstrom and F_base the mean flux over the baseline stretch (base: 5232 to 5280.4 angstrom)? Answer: 5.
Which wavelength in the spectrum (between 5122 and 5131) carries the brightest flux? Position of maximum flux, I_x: 5126.48 angstrom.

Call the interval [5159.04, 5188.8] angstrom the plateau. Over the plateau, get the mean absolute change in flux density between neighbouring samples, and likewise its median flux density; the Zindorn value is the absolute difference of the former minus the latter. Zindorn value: 24.2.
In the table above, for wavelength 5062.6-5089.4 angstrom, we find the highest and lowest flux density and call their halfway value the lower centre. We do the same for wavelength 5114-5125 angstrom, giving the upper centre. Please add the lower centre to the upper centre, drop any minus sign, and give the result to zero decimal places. 55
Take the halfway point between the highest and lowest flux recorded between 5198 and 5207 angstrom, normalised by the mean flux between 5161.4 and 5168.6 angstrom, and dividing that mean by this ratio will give 28.8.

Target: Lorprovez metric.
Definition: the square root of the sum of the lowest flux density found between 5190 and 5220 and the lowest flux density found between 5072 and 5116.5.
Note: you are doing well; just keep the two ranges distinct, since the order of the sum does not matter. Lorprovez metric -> 6.6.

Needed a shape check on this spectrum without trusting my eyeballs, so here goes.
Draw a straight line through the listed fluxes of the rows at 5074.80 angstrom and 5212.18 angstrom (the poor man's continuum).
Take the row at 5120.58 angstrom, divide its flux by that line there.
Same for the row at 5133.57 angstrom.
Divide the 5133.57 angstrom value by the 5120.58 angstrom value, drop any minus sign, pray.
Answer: 1.00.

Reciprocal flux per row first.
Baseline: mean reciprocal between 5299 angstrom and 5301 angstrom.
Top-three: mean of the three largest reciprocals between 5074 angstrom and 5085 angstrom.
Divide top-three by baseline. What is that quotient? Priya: 1.20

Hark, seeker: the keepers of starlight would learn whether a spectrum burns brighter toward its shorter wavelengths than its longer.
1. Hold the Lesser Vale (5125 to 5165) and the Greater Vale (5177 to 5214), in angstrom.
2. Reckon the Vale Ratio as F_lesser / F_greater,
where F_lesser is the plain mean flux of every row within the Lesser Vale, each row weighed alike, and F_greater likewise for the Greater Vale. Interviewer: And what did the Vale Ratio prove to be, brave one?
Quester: 0.99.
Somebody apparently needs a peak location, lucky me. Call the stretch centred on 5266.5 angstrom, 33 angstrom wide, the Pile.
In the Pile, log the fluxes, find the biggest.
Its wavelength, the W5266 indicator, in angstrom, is 5264.04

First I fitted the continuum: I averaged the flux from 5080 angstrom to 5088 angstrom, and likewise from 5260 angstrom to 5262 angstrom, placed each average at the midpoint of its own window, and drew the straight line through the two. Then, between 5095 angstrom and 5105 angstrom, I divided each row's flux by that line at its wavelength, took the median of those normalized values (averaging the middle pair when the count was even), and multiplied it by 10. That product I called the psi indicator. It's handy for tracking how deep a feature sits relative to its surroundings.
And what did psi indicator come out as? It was 10.8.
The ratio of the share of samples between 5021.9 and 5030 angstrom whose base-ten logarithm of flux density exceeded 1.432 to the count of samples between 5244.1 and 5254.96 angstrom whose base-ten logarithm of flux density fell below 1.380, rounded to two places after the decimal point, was 0.10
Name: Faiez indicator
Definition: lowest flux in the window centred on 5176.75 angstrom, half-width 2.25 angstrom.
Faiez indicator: 24.49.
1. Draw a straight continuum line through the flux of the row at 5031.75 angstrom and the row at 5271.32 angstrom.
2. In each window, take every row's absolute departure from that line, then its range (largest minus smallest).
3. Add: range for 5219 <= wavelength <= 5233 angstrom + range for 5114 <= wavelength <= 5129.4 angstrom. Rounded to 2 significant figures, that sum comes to 13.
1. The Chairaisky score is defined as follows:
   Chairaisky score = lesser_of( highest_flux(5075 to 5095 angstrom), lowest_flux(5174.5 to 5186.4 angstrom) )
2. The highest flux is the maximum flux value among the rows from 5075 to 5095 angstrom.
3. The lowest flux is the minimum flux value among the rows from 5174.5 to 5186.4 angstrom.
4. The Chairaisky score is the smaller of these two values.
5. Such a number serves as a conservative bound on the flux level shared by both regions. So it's 24.5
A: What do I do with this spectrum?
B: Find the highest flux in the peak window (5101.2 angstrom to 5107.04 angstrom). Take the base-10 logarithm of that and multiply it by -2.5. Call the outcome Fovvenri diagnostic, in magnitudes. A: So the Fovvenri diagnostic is -3.79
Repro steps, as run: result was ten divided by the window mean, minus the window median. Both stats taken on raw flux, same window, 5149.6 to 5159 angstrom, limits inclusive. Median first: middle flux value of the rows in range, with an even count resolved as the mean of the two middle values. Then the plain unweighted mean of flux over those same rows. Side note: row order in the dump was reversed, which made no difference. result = -30.5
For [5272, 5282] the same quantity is -25.3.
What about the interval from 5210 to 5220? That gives -24.5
